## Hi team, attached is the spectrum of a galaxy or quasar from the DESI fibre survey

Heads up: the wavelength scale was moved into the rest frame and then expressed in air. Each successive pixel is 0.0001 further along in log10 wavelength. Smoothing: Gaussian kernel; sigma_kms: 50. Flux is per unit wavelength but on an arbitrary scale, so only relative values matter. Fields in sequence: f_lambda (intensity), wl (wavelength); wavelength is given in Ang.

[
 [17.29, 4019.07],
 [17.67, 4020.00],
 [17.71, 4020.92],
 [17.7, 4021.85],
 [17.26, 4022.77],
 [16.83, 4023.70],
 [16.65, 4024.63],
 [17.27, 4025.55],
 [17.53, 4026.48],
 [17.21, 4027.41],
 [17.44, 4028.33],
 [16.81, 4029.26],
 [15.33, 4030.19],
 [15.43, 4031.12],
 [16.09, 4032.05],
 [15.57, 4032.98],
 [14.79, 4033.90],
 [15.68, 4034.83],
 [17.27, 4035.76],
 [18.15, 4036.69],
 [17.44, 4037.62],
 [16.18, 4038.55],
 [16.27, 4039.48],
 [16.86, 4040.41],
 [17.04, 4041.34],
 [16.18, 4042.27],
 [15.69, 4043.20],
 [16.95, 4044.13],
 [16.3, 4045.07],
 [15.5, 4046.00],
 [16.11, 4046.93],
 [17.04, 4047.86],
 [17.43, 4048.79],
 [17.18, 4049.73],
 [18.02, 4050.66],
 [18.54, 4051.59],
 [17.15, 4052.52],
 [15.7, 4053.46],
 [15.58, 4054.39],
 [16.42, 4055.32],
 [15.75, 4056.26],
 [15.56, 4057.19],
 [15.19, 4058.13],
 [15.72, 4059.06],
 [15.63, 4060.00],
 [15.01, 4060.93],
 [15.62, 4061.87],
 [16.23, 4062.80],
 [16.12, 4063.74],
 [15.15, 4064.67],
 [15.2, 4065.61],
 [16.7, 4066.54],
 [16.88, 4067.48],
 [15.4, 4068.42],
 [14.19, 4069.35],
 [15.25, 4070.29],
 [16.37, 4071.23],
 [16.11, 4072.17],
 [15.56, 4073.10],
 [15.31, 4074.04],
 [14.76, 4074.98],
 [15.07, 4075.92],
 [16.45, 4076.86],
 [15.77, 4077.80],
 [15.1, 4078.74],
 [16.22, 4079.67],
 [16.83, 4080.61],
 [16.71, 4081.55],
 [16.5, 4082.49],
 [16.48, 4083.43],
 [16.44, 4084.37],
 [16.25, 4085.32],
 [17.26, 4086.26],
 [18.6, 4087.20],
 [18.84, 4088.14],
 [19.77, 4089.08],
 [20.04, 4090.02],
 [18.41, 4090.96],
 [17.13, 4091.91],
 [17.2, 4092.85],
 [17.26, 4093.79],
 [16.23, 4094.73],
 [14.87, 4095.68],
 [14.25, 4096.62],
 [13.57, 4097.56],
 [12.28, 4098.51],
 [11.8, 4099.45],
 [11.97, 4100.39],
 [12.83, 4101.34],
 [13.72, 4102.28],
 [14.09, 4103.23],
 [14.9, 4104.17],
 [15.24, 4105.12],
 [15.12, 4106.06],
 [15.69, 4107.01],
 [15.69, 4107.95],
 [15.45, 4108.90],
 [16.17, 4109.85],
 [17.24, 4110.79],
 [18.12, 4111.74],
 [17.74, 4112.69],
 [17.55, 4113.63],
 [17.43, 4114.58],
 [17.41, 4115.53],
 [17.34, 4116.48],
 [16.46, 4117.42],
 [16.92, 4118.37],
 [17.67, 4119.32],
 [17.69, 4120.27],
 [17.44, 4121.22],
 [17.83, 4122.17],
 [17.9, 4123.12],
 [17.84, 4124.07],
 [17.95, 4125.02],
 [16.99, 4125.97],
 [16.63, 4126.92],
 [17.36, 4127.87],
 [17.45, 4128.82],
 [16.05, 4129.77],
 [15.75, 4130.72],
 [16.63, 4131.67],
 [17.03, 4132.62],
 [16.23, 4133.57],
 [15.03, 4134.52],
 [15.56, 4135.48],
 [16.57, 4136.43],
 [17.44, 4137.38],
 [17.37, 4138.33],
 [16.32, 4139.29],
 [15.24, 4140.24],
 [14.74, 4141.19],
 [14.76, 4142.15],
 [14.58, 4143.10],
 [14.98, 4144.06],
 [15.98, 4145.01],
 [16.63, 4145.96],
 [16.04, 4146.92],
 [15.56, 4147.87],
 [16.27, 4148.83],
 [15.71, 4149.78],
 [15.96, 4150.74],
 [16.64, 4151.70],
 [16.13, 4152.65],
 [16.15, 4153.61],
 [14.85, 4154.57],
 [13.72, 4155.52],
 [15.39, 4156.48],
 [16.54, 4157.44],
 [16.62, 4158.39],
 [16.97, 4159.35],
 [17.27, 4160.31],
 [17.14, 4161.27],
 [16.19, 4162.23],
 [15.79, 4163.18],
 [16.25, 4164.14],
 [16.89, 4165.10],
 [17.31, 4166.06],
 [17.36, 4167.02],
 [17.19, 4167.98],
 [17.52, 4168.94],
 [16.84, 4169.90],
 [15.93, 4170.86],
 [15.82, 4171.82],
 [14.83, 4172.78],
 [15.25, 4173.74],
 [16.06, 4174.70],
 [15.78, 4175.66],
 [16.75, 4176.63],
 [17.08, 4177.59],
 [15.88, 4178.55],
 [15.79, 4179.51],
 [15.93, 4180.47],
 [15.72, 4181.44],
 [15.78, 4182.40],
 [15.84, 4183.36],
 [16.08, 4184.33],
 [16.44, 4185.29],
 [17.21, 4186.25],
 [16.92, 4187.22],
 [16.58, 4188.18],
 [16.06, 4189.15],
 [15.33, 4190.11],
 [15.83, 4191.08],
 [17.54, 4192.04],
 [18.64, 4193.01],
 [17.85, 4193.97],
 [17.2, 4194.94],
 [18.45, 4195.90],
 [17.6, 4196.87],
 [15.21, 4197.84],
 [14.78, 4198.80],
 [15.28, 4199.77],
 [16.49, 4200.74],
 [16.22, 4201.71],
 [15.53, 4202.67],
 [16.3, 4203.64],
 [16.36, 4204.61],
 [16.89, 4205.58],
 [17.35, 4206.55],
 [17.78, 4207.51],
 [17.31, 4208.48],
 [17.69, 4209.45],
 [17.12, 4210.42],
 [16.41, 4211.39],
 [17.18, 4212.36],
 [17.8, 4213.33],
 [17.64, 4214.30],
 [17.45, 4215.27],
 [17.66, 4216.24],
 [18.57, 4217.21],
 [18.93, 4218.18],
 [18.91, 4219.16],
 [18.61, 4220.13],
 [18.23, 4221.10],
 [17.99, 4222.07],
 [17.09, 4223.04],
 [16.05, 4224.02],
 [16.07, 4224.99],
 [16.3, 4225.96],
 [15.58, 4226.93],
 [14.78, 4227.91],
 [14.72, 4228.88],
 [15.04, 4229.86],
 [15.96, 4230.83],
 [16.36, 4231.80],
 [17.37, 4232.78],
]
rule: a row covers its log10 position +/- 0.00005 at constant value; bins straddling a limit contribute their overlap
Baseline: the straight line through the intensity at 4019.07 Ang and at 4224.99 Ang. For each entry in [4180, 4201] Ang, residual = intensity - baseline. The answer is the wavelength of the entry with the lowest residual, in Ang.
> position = 4198.80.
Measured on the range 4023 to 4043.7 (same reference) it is 4033.90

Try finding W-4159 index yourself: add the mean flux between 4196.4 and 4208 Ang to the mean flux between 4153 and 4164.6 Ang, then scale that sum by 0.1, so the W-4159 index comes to 3.24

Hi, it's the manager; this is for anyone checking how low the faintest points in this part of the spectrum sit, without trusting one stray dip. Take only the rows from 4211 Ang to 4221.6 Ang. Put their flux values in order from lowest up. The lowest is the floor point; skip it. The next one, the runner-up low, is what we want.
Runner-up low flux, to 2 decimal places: 17.18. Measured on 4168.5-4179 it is 15.25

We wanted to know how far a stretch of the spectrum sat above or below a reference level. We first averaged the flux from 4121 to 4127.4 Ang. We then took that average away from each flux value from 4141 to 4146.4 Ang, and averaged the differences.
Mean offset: -2.2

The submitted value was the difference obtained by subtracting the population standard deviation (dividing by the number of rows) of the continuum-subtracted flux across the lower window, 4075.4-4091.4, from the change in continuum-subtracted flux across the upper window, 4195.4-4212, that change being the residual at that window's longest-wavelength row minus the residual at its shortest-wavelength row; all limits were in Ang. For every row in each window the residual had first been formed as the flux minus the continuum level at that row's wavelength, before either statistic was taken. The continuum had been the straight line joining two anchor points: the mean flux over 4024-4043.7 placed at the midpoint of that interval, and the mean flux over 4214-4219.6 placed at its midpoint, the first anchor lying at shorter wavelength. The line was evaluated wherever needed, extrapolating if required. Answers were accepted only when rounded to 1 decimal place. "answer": -3.6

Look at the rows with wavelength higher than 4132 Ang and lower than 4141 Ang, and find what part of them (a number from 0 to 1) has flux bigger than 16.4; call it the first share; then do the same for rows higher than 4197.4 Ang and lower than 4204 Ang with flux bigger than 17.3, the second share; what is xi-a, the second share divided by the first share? 0.00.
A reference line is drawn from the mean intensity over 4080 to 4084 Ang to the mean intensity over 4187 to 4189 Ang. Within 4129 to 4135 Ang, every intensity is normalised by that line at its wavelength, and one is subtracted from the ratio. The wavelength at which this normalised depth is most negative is 4134.52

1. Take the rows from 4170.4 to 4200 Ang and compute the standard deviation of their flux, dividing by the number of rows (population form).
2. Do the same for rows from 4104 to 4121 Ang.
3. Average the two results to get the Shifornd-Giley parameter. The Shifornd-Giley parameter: 1.01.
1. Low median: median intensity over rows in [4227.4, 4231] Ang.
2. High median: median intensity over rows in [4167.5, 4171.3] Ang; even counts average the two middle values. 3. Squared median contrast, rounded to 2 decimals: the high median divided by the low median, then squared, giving 1.30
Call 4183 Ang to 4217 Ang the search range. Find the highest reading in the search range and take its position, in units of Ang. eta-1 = 4193.01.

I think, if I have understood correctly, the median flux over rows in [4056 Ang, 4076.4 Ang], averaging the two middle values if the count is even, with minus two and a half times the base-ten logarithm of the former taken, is -2.98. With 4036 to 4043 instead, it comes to -3.07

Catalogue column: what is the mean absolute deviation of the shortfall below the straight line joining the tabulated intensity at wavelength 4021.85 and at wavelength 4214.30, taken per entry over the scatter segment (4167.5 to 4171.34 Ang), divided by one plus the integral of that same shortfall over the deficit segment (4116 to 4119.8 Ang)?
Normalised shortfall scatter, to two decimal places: 0.15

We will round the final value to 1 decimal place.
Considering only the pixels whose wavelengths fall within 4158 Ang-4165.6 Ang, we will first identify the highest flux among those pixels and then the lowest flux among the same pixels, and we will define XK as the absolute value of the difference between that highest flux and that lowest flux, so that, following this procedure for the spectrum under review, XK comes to 1.5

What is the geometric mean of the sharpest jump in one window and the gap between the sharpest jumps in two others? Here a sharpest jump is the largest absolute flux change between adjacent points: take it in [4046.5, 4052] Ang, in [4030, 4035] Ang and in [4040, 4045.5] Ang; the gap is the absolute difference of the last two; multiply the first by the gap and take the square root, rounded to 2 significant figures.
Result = 0.59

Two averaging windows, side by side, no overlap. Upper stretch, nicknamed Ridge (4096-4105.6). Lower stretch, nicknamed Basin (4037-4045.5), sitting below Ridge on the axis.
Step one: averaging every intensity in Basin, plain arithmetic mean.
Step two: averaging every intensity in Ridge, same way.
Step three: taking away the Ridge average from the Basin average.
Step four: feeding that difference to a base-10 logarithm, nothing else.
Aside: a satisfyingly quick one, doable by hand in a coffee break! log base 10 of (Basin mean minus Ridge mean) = 0.5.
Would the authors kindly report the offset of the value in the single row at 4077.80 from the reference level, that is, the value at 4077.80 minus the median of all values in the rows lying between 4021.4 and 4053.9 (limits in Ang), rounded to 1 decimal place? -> -1.1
